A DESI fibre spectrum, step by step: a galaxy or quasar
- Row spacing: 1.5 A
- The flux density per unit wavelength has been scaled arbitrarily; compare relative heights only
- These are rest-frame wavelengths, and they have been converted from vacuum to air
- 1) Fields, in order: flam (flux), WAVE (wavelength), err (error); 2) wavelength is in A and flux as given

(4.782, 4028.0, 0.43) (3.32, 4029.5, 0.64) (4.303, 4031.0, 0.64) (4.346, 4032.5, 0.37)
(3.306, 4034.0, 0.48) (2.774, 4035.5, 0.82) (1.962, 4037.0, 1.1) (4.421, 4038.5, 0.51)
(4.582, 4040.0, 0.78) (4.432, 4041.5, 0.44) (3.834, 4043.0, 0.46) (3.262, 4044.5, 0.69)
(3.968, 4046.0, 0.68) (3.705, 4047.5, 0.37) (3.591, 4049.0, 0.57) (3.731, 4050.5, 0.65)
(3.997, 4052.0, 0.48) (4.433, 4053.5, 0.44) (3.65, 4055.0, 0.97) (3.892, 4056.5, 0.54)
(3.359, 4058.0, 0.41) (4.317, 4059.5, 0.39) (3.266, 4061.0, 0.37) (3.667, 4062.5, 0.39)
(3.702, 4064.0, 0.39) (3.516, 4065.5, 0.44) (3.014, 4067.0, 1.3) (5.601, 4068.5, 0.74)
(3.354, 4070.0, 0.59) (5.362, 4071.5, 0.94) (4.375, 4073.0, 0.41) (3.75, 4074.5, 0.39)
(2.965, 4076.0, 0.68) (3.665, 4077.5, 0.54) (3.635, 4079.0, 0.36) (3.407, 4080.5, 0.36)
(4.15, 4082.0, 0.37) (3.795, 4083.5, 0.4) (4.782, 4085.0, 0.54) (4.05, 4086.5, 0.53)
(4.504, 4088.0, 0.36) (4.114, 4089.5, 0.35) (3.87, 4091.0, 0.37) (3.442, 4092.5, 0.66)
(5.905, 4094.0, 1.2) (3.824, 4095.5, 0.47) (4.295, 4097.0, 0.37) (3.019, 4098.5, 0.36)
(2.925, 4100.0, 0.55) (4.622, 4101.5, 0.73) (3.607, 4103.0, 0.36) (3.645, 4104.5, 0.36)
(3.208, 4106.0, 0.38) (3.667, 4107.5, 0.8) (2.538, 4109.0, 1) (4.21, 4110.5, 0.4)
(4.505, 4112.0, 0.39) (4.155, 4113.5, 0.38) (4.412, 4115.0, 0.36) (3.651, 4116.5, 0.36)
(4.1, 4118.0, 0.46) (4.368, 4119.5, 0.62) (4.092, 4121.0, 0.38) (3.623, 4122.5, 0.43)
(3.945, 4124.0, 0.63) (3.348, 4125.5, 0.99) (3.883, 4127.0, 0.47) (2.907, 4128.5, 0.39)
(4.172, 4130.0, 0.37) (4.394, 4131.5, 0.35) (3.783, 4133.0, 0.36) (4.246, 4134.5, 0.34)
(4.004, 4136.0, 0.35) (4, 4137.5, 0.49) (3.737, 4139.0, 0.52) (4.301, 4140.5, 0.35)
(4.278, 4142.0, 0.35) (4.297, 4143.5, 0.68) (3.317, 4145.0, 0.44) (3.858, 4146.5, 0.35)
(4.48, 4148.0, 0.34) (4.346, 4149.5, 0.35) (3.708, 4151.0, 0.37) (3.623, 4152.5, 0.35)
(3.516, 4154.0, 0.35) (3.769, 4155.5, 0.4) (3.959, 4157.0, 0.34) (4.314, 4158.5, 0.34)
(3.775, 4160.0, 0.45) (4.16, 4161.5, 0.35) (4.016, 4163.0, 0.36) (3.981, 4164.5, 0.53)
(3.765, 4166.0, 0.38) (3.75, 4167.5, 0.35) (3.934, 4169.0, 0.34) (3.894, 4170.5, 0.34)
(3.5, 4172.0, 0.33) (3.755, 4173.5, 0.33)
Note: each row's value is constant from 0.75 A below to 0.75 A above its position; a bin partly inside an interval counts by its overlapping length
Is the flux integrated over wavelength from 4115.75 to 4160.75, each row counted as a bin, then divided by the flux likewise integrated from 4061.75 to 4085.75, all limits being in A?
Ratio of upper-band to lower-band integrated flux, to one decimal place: 1.9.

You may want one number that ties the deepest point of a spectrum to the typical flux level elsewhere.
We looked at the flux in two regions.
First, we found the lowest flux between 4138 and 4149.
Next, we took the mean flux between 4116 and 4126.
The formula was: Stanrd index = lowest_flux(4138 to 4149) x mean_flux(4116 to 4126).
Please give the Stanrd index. 12.9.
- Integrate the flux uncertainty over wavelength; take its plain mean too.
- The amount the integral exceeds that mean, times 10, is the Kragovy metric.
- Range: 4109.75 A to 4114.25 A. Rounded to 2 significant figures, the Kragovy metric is 14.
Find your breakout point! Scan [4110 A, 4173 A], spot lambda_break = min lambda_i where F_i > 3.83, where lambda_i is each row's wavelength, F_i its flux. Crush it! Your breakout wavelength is 4110.5 A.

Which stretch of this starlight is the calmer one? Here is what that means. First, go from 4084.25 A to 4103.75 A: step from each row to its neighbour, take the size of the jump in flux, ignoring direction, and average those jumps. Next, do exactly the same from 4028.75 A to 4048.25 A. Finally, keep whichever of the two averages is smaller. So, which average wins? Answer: 0.69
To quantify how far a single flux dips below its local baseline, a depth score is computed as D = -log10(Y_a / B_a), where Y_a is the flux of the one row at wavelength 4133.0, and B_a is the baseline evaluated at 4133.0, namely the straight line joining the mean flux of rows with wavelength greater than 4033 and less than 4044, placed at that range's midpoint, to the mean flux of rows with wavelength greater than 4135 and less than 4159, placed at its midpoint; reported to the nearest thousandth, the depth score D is 0.016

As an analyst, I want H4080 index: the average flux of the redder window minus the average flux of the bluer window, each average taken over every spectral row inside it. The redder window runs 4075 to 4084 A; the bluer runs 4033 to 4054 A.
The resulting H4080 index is -0.11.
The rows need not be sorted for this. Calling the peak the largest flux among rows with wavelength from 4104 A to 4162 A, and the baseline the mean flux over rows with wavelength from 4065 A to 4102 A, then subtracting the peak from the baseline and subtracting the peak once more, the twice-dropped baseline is -5.01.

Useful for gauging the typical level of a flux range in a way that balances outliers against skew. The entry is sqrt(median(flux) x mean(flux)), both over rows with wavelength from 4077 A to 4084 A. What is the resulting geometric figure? 3.70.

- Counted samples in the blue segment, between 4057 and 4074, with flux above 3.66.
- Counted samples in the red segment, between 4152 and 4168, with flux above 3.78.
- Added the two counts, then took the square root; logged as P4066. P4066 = 3.32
